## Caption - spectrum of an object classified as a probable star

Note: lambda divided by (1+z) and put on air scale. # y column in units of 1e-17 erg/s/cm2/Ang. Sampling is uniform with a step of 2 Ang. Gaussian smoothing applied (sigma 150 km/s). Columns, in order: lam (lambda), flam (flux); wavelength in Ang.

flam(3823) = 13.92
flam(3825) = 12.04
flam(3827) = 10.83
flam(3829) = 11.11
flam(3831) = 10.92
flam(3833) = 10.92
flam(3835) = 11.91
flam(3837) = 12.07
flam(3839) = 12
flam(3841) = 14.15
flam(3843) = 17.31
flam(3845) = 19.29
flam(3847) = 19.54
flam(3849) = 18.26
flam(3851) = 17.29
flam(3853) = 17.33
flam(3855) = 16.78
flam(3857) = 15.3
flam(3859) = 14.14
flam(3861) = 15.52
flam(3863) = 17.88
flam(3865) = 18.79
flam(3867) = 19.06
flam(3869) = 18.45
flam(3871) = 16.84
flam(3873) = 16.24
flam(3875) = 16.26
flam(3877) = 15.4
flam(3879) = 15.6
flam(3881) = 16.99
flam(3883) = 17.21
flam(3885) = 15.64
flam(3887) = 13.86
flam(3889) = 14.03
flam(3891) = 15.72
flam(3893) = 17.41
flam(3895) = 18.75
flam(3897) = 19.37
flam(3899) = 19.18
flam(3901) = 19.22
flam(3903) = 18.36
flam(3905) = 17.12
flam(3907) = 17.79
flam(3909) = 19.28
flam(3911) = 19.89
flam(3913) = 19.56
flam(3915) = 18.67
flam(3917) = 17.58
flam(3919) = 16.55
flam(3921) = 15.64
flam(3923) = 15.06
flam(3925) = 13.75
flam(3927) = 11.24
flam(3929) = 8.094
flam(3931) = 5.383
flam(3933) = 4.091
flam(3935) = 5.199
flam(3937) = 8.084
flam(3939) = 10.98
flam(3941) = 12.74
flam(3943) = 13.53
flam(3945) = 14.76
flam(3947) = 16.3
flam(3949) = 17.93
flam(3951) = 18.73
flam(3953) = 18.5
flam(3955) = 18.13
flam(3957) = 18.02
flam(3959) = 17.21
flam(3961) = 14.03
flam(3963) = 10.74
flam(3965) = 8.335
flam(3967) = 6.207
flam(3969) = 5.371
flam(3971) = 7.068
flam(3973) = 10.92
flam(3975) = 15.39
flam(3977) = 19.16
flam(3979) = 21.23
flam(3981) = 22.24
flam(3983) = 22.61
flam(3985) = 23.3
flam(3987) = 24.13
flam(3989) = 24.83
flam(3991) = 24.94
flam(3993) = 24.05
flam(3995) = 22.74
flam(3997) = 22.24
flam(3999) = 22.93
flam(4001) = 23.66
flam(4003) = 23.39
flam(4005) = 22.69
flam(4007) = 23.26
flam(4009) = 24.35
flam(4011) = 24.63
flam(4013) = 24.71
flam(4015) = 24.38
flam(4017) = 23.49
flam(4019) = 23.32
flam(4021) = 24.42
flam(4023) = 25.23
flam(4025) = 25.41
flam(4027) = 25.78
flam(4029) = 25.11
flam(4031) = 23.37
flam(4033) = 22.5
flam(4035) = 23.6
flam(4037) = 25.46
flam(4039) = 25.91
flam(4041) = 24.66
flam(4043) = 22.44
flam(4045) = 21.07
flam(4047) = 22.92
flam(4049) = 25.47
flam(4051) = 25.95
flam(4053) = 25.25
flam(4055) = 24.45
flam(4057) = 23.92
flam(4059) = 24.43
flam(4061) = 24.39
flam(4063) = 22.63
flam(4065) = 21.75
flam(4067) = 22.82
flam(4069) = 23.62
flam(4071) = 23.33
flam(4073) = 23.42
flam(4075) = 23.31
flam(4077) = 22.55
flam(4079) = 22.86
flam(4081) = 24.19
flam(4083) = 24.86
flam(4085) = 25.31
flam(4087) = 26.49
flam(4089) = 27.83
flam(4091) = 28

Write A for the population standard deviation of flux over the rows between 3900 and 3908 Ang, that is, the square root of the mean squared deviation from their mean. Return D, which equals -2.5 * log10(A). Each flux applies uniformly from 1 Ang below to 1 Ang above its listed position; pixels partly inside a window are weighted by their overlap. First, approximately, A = 0.8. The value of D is 0.28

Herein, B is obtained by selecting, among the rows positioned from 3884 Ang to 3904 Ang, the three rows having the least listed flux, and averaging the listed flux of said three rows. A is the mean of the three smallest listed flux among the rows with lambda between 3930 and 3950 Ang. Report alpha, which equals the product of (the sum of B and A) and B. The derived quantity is 282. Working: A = 5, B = 14.5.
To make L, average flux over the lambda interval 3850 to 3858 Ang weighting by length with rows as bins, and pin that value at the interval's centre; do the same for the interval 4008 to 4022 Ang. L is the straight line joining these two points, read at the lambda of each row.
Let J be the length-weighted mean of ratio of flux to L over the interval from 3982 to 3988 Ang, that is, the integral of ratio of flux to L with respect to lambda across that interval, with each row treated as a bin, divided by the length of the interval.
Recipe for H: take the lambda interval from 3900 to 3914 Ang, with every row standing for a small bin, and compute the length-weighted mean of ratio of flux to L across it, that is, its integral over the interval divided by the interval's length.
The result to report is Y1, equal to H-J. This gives -0.05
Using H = 0.979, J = 1.02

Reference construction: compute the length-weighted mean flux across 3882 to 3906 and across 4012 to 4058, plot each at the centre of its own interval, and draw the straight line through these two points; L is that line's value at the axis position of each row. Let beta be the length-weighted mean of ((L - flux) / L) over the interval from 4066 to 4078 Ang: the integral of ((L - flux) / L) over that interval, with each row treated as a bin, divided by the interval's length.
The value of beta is 0.11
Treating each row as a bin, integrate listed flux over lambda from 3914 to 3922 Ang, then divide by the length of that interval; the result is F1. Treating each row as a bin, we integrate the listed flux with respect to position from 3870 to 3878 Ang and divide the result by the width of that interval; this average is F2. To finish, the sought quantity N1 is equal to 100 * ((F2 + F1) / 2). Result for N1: 1665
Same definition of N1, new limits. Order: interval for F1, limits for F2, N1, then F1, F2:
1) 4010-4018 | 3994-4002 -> 2360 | 24.3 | 22.9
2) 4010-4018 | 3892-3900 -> 2149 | 24.3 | 18.7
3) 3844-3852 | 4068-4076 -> 2101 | 18.6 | 23.4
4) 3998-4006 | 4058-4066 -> 2323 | 23.2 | 23.3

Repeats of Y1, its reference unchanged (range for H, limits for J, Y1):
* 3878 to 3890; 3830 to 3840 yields 0.13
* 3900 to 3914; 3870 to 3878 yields 0.06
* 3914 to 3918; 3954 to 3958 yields 0.08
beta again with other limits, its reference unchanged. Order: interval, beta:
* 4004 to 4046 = -0.01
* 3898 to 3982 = 0.25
